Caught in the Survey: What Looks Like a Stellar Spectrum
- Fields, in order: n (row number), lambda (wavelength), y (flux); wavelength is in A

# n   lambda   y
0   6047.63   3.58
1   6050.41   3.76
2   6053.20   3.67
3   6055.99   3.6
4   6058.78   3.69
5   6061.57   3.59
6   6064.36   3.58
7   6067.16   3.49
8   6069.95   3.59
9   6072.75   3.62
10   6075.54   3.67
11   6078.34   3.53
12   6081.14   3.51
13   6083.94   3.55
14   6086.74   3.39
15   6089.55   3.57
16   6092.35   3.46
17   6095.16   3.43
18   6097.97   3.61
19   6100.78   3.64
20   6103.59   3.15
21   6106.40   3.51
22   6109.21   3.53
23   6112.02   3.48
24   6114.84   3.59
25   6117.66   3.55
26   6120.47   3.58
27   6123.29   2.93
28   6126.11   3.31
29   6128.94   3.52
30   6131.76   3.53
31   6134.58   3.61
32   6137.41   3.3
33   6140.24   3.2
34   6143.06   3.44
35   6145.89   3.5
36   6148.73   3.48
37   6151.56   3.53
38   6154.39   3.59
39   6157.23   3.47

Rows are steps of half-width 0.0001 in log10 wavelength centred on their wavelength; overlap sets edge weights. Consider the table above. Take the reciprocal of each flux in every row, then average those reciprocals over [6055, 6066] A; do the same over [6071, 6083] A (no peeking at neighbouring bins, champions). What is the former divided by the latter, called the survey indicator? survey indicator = 0.991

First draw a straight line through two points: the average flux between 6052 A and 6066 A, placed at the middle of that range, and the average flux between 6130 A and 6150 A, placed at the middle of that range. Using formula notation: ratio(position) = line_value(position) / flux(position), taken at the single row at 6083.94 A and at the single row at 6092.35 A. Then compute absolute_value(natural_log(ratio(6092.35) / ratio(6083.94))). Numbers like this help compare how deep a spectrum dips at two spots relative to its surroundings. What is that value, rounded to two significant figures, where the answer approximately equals 0.020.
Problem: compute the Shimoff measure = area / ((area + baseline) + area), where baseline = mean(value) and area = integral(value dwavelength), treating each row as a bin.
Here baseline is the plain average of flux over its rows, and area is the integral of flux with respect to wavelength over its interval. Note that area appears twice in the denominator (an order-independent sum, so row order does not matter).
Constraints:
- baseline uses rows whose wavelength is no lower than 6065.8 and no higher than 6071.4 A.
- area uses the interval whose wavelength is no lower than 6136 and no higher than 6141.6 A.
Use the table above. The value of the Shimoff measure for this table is 0.456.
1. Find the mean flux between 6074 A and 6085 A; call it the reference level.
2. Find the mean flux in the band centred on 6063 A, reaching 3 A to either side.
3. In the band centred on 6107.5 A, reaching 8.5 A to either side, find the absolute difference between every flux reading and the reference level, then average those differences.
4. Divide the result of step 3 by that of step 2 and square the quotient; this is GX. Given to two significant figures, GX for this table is 0.0010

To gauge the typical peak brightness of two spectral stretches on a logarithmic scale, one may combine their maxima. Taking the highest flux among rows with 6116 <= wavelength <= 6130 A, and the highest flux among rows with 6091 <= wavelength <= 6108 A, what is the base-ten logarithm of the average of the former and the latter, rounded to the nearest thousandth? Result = 0.558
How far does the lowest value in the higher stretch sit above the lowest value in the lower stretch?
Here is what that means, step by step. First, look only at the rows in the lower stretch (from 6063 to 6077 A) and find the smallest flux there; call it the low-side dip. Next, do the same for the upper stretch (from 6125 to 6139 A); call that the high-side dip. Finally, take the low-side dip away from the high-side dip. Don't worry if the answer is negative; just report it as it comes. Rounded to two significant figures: -0.19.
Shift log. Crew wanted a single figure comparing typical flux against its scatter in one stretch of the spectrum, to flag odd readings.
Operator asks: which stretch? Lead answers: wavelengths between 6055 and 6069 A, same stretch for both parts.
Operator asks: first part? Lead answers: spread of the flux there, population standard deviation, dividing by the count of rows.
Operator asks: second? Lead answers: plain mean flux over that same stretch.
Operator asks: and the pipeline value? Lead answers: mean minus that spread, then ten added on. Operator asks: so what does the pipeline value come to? 13.53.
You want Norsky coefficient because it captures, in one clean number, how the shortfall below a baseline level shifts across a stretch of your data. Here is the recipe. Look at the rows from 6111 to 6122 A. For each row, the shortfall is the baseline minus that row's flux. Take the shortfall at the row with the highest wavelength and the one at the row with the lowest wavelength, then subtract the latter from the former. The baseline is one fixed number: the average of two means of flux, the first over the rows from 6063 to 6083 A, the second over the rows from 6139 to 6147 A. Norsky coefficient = -0.10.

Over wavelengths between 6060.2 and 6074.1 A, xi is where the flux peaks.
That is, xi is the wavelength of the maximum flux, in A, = 6072.75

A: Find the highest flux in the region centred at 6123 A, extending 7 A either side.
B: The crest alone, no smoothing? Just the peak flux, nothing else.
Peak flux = 3.58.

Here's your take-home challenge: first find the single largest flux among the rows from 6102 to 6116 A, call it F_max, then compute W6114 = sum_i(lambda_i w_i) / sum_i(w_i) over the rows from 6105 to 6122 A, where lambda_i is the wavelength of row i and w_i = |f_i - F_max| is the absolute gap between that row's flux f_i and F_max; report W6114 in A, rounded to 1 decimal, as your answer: 6111.0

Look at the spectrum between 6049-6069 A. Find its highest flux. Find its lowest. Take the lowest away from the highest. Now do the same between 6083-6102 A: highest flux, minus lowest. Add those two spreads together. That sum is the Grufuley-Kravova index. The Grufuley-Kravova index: 0.52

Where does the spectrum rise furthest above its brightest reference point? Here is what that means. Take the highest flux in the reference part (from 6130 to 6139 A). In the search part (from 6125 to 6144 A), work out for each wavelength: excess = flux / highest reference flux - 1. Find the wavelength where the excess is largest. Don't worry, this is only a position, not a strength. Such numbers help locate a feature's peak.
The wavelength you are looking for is 6134.58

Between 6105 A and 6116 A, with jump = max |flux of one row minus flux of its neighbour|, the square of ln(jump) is 4.9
